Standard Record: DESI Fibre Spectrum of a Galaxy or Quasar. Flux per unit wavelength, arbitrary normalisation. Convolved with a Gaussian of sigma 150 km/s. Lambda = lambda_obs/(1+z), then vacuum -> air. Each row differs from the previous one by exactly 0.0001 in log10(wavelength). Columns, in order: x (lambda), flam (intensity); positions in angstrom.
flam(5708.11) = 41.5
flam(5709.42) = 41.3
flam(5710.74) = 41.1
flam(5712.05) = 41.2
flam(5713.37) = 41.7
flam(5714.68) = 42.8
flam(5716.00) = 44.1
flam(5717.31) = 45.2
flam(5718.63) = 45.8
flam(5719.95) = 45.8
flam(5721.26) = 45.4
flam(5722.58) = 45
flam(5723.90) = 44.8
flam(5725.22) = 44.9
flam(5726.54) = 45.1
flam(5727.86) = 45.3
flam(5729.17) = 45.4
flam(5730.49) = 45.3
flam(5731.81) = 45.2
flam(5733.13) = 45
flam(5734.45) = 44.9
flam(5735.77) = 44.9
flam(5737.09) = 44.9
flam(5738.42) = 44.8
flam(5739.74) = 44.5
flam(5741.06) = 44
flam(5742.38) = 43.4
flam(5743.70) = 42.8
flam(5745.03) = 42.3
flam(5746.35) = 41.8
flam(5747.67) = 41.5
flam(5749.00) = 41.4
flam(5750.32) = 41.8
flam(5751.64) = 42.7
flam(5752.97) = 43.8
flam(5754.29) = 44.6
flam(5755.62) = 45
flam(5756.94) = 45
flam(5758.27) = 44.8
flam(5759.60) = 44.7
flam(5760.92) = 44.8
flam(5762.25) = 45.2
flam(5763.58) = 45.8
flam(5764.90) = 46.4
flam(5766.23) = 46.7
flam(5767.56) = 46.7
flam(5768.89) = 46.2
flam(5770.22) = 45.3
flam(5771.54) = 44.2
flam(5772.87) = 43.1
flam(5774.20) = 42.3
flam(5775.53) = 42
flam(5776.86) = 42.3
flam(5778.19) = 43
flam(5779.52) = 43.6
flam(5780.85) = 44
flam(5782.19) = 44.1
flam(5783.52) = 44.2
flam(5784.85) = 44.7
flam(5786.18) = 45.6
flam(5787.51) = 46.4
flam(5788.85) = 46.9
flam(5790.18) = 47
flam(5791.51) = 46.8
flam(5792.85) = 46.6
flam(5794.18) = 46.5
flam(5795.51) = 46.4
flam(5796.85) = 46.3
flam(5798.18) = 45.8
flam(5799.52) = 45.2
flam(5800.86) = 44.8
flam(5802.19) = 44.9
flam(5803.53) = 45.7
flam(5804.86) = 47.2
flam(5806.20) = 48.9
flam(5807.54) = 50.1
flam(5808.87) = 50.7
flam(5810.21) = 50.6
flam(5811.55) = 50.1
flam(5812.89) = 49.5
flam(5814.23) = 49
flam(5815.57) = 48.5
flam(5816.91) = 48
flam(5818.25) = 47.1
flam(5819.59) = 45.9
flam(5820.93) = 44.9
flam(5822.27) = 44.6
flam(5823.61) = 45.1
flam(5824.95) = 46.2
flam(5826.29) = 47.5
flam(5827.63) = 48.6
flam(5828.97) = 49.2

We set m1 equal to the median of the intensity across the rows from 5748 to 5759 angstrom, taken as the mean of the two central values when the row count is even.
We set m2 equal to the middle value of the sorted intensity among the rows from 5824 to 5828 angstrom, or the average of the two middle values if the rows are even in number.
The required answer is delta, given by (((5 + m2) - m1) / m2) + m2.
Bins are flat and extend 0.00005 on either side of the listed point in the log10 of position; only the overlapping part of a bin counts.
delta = 47.7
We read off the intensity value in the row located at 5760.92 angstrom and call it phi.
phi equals 44.8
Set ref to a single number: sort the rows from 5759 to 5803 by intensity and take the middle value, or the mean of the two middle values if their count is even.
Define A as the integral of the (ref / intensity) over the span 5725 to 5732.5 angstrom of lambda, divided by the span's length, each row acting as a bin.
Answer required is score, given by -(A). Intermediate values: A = 1.000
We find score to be -1.00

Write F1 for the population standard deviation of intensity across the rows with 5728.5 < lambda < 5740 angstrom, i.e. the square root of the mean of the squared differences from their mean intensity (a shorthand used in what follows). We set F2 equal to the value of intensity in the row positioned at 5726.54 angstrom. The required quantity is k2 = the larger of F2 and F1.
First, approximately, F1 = 0.26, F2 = 45.1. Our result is 45.1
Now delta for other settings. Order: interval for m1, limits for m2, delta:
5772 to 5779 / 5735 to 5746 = 44.4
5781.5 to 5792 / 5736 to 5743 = 44.6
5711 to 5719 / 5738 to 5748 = 43.2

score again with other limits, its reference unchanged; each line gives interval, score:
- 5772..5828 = -0.98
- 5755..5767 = -1.00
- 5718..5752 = -1.02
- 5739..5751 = -1.06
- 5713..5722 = -1.02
